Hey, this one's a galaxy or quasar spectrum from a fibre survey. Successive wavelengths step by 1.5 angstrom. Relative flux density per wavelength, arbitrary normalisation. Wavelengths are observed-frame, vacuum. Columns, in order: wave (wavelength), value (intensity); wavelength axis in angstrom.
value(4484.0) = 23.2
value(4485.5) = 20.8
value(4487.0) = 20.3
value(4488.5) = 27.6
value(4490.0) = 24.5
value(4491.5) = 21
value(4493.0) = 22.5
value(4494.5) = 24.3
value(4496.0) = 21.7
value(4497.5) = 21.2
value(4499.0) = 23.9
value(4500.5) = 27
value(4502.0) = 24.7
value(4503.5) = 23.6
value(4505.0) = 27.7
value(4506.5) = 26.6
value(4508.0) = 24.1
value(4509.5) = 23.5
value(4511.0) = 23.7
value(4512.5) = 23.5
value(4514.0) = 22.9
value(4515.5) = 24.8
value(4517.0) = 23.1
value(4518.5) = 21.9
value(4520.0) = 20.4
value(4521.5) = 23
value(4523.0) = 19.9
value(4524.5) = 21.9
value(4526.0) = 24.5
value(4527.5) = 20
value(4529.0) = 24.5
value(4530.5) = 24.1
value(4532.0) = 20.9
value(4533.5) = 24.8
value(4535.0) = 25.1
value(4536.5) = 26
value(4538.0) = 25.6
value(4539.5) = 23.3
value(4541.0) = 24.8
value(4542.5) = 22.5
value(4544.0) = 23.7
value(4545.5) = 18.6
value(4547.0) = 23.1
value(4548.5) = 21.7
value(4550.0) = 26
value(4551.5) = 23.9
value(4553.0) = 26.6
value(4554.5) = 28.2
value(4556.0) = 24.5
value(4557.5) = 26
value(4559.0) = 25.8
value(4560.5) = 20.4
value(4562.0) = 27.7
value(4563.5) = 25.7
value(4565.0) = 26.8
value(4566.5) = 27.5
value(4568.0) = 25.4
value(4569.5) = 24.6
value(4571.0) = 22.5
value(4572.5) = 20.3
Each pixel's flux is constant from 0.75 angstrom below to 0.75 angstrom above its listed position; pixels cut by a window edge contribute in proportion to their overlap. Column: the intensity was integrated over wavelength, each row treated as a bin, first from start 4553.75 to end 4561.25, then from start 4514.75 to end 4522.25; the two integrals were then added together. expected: 357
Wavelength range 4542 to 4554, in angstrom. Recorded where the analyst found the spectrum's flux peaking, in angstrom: 4553.0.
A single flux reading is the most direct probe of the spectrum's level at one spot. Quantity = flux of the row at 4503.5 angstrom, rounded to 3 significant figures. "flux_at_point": 23.6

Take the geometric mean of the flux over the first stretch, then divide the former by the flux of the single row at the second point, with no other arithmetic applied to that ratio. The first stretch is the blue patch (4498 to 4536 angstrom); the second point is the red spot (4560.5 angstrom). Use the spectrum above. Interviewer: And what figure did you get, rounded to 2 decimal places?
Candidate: 1.15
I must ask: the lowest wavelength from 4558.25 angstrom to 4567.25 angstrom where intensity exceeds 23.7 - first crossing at 4559.0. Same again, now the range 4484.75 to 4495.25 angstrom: 4488.5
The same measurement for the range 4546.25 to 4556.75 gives 4550.0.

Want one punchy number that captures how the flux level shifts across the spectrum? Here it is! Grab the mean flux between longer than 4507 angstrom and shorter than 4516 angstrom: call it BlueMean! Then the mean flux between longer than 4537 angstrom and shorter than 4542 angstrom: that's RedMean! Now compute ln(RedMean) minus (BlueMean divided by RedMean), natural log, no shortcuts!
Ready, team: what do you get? 2.23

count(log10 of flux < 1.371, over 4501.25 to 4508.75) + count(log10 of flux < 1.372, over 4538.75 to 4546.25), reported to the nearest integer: 3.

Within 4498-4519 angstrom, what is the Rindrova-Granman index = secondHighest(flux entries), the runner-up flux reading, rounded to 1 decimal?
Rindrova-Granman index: 27.0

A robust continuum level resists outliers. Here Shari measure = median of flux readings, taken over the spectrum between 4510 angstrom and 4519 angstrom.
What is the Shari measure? 23.3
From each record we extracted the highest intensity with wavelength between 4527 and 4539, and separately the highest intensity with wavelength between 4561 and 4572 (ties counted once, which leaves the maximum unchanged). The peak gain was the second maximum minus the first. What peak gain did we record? 1.7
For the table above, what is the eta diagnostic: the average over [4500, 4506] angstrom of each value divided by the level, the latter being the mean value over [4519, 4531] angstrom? 1.16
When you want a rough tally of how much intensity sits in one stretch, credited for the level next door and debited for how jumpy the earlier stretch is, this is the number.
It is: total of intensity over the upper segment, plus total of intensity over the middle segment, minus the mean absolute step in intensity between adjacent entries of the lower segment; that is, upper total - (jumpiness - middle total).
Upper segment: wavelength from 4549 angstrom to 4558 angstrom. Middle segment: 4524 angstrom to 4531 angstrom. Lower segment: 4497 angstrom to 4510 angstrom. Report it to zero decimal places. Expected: 268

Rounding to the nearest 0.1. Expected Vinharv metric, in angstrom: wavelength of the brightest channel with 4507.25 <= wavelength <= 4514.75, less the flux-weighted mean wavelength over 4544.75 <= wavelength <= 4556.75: -43.1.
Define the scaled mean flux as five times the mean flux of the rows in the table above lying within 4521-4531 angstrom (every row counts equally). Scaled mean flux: 113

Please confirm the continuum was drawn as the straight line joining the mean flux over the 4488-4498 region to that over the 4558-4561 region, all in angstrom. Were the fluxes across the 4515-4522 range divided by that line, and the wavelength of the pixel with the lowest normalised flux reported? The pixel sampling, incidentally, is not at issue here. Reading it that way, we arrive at 4520.0 angstrom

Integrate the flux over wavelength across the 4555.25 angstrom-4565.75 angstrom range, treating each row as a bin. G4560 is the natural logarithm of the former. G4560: 5.58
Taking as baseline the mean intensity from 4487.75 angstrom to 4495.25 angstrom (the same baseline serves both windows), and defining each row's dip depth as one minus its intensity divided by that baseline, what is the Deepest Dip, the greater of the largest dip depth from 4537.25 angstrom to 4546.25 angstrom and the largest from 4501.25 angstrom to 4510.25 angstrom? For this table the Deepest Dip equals 0.22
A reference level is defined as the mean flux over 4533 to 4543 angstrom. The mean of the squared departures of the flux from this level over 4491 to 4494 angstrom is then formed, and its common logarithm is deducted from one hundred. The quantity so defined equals 99.1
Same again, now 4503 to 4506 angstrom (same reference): 99.3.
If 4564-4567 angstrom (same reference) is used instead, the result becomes 99.2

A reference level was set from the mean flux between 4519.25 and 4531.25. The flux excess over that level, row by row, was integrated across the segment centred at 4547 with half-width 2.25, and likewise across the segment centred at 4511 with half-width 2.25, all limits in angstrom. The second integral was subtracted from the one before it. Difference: -11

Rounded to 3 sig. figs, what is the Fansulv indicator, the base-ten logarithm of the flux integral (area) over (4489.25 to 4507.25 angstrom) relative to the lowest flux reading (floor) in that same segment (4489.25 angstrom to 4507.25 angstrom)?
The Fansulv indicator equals 1.31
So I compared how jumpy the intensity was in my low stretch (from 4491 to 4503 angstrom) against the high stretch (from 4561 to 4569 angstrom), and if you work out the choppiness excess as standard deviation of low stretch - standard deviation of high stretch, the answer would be 1.0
